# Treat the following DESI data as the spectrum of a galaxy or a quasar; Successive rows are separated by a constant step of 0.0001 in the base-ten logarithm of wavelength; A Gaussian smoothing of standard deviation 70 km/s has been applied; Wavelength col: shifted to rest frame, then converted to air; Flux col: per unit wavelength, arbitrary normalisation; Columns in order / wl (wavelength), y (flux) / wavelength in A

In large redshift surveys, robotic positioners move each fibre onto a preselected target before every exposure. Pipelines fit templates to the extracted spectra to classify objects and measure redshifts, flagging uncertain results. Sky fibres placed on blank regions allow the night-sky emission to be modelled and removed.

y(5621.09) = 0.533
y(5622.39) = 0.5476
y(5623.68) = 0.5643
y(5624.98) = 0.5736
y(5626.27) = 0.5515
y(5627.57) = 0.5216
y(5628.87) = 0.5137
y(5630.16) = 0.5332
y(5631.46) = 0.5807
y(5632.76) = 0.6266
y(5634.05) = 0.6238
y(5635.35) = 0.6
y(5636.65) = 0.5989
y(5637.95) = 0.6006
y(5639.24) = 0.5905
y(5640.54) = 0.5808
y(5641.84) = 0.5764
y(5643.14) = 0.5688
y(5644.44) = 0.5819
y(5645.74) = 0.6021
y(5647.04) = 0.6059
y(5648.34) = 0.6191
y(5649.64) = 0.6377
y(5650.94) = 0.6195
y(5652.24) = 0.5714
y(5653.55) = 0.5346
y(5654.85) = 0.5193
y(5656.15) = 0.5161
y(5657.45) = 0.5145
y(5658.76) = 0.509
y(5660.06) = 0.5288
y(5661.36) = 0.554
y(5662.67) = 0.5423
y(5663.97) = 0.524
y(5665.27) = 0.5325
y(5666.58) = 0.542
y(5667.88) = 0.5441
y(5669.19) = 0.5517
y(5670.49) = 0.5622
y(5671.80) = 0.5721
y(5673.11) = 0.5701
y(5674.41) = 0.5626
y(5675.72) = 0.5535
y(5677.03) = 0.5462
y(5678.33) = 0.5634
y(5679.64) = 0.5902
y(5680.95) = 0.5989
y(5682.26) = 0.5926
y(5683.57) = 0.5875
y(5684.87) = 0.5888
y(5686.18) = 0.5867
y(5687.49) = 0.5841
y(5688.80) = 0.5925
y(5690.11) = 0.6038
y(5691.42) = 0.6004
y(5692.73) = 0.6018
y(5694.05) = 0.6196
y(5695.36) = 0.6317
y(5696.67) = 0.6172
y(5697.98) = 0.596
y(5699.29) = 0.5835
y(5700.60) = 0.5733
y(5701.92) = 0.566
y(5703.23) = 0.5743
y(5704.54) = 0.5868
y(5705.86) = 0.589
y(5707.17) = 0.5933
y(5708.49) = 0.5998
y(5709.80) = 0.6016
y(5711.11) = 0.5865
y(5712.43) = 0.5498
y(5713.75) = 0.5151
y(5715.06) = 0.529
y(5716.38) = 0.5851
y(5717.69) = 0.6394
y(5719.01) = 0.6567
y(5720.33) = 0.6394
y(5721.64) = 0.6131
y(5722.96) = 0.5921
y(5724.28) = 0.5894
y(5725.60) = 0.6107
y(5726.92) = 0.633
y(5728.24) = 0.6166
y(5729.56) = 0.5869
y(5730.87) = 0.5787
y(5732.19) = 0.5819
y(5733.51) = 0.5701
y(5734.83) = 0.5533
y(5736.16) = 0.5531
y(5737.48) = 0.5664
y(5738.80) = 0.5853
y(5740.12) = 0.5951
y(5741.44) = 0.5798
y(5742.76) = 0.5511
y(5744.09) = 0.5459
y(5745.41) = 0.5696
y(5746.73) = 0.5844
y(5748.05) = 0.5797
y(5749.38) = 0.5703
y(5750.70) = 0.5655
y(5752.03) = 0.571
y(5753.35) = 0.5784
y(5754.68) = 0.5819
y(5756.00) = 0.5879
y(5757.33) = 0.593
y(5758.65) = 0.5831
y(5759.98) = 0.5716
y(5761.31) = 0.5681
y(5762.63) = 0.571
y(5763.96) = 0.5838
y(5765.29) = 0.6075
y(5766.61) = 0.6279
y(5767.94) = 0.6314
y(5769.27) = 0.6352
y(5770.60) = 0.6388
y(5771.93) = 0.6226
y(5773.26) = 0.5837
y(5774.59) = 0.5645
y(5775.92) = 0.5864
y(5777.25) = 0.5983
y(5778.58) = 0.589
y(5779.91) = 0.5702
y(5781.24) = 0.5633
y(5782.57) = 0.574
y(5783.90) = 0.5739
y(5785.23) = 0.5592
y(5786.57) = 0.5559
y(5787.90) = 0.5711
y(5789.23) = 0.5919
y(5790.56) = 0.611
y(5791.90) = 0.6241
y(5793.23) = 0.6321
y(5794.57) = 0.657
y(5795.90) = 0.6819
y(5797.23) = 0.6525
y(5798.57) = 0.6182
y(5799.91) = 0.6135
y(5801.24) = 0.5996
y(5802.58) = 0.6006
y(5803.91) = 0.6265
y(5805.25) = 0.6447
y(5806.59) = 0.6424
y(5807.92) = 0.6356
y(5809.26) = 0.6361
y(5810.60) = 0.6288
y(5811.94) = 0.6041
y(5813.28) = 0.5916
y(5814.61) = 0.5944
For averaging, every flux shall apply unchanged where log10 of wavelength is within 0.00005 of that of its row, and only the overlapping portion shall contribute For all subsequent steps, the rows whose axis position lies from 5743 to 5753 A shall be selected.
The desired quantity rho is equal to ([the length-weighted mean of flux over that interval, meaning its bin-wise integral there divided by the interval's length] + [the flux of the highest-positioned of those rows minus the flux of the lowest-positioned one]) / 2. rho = 0.30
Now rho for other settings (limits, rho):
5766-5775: 0.28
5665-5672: 0.29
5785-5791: 0.31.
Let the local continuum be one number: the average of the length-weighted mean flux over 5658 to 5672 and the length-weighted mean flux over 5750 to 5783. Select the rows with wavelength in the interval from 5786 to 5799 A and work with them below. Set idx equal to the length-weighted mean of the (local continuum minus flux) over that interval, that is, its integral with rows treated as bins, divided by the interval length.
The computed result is -0.055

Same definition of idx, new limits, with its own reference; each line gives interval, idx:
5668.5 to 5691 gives -0.012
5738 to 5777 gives -0.021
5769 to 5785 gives -0.024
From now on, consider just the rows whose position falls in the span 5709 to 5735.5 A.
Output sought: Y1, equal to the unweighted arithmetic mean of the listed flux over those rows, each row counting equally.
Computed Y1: 0.591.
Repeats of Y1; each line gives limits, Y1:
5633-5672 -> 0.567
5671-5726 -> 0.589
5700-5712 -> 0.586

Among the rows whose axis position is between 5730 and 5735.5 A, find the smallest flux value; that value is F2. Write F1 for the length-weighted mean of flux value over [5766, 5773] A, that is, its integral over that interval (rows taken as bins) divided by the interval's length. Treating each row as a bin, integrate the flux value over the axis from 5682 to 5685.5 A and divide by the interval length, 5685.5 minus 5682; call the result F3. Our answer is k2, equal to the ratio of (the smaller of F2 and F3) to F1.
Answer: 0.88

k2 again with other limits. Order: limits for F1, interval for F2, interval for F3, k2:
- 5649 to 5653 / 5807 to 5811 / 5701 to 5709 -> 0.96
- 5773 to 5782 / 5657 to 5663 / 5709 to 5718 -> 0.88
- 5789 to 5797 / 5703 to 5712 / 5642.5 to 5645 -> 0.90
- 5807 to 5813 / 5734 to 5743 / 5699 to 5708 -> 0.88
